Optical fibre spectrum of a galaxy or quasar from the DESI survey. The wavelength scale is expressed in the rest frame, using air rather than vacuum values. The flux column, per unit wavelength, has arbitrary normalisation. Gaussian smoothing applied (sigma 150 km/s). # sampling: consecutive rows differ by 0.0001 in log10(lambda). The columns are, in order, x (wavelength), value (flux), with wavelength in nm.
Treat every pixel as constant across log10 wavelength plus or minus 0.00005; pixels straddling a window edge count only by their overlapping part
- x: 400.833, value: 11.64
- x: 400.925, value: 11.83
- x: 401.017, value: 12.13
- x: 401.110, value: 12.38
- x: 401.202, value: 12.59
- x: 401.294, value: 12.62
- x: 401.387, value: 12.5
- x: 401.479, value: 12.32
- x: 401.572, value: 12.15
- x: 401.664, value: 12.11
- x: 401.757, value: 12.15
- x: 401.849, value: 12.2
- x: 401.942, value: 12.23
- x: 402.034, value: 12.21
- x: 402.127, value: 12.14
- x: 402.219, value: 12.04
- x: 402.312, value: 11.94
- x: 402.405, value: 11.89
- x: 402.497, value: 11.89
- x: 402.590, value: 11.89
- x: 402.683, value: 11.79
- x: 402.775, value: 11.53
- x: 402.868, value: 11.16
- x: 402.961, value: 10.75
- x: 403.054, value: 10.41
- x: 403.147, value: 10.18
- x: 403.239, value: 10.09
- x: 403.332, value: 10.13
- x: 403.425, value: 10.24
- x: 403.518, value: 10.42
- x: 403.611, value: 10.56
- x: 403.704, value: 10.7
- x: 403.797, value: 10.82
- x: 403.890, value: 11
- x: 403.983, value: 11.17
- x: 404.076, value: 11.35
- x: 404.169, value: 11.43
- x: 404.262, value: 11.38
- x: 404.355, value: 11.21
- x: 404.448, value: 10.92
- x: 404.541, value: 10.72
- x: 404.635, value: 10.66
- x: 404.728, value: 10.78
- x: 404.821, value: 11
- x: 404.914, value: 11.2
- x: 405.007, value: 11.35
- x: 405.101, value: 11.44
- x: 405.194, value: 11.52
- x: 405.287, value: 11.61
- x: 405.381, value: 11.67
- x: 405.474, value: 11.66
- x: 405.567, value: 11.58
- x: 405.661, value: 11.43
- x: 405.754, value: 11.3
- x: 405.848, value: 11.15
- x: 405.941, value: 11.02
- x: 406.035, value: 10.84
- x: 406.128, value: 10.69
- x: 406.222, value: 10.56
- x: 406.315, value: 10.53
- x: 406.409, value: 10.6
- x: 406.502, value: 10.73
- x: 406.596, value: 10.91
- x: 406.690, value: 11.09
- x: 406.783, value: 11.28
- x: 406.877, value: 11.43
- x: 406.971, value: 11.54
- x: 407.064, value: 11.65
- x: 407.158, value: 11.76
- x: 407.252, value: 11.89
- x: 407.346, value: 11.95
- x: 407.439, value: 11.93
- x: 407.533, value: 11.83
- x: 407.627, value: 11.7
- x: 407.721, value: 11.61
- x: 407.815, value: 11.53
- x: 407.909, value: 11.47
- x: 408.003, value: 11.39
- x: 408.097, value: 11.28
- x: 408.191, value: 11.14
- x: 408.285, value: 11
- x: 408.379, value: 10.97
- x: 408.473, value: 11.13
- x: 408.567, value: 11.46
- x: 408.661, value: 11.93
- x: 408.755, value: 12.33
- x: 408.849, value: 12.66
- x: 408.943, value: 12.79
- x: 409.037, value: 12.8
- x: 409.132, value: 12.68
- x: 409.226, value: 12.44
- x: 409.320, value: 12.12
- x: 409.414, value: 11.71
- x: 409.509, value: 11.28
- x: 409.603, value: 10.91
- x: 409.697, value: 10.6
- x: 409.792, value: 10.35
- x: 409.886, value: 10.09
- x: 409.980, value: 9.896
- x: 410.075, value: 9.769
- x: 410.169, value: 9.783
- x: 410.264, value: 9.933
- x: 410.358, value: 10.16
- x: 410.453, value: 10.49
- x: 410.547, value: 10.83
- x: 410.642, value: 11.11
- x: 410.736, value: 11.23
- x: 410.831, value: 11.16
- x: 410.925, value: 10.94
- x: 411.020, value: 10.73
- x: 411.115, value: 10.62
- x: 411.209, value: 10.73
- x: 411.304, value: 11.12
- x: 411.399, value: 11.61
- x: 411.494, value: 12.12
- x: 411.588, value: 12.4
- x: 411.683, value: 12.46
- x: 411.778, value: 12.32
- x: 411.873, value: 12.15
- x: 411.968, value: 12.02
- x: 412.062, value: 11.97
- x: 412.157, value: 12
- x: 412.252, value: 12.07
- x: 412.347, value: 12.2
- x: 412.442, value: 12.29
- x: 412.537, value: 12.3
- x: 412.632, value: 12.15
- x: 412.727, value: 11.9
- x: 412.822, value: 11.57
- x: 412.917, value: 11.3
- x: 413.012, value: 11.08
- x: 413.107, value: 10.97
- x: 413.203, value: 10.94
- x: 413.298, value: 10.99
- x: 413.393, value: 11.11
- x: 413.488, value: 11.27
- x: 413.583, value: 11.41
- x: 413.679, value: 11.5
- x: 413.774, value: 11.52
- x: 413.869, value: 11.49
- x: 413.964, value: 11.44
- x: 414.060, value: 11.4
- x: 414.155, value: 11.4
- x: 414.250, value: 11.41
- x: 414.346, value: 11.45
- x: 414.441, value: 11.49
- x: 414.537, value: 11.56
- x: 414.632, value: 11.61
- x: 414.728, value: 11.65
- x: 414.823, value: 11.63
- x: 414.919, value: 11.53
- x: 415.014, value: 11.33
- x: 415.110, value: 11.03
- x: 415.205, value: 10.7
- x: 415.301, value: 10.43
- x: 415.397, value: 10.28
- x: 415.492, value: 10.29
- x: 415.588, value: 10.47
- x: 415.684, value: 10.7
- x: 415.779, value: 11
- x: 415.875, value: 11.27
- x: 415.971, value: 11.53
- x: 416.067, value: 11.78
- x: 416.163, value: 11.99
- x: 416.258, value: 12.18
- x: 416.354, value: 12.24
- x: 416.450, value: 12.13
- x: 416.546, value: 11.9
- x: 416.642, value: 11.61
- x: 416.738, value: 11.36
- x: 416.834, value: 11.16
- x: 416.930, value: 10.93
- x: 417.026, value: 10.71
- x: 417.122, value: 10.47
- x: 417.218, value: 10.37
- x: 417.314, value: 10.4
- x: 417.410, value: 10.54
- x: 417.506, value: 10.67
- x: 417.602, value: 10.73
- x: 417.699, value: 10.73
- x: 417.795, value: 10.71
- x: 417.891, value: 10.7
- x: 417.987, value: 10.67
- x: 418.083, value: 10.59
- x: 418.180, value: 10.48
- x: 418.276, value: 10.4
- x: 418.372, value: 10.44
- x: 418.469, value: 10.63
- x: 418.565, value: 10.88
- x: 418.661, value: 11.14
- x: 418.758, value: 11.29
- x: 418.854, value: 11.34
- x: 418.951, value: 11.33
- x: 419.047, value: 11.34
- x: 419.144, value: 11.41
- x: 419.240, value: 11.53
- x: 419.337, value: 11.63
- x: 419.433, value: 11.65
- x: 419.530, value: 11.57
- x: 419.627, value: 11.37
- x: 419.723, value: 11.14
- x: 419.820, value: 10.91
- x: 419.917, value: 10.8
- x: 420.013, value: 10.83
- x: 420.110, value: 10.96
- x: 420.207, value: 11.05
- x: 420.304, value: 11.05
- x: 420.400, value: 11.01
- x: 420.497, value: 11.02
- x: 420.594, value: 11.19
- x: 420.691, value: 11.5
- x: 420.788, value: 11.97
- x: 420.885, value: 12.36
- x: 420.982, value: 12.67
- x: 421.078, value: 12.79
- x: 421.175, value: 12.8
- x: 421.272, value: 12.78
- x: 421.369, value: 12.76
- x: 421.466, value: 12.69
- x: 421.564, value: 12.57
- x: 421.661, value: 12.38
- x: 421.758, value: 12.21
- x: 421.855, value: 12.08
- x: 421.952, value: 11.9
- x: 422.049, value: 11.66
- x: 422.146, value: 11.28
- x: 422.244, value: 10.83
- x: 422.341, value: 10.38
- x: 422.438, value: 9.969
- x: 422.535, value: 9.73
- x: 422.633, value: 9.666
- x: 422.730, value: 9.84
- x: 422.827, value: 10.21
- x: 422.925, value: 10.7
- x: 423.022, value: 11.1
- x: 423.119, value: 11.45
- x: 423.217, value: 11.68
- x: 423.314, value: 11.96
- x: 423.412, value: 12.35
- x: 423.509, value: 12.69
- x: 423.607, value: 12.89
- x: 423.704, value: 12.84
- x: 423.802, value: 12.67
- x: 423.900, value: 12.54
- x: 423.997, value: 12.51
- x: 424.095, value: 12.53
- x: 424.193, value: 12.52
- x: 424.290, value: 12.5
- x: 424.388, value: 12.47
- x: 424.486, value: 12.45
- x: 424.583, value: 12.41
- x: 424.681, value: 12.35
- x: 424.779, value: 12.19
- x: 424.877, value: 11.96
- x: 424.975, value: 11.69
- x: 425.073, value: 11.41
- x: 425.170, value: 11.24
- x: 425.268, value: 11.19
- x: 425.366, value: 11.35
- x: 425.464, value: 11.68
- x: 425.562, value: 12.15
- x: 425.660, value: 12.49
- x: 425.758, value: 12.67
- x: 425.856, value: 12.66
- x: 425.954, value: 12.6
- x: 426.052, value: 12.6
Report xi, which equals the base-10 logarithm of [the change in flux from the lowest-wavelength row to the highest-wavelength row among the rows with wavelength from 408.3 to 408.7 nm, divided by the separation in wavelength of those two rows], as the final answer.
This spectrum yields 0.5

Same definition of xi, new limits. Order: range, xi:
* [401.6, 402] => -0.4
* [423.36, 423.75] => 0.2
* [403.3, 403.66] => 0.2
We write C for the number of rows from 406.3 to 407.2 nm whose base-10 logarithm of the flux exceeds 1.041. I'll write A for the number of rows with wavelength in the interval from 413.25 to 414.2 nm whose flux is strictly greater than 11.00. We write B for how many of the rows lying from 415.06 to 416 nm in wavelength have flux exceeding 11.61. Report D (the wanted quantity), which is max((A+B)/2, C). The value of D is 6.0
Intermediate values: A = 9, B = 0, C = 6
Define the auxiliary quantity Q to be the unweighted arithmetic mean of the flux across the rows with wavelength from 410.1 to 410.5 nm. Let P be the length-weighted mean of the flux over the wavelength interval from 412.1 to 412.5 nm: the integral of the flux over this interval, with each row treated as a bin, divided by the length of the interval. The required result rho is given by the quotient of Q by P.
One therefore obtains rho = 0.83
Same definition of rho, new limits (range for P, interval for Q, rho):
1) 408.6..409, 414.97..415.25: 0.89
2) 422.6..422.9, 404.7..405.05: 1.11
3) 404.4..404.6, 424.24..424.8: 1.15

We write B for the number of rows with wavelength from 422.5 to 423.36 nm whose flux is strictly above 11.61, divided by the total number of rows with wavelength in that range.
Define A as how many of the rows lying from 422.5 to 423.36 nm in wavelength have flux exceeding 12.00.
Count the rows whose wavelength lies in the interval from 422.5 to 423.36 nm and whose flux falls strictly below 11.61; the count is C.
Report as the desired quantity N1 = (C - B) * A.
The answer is 0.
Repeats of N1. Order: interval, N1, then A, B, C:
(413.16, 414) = 0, 0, 0.00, 9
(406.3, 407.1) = 0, 0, 0.11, 8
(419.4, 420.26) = 0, 0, 0.11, 8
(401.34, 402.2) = -9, 9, 1.00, 0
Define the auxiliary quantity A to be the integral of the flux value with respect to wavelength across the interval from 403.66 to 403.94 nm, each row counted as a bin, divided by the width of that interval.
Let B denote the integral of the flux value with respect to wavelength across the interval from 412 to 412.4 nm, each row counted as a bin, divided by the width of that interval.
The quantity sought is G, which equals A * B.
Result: 131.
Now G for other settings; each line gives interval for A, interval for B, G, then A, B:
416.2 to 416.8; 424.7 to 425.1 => 141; 11.9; 11.9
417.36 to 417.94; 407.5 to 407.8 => 125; 10.7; 11.7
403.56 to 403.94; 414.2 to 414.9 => 124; 10.8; 11.5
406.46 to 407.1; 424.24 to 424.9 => 139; 11.2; 12.4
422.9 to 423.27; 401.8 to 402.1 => 138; 11.3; 12.2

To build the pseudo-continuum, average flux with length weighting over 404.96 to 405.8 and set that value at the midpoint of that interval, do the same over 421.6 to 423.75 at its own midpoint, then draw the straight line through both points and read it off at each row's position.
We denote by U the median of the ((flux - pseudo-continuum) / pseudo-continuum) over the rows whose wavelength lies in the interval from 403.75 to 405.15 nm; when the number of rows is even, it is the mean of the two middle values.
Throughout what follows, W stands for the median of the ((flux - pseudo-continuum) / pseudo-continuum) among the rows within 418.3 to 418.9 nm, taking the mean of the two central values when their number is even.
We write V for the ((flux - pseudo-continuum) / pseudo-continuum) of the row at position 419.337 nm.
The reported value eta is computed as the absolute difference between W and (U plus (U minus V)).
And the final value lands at 0.05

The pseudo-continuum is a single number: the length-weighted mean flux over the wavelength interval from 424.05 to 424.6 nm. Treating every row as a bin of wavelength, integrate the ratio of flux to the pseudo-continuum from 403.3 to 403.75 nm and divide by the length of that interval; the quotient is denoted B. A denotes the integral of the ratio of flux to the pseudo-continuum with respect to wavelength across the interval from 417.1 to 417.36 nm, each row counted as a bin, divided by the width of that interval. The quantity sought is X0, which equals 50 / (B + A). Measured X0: 30.0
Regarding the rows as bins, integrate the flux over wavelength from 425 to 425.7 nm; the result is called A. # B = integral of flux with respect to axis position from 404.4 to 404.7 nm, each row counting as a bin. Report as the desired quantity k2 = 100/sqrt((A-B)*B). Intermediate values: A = 8.2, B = 3.2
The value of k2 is 25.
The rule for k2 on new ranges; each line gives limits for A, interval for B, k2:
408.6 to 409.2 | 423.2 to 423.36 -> 31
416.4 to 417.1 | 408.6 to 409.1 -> 31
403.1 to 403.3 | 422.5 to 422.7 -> 234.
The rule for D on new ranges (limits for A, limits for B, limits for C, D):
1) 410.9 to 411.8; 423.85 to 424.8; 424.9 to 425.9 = 10.0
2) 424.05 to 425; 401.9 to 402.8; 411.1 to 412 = 9.5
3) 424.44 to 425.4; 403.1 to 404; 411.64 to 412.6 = 10.0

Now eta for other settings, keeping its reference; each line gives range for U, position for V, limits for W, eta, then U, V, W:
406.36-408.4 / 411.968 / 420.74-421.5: 0.18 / 0.00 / 0.050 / 0.12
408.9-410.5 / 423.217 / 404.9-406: 0.17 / -0.08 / 0.028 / -0.01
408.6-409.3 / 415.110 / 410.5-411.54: 0.27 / 0.10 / -0.035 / -0.03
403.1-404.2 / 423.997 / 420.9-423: 0.30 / -0.08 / 0.102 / 0.05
